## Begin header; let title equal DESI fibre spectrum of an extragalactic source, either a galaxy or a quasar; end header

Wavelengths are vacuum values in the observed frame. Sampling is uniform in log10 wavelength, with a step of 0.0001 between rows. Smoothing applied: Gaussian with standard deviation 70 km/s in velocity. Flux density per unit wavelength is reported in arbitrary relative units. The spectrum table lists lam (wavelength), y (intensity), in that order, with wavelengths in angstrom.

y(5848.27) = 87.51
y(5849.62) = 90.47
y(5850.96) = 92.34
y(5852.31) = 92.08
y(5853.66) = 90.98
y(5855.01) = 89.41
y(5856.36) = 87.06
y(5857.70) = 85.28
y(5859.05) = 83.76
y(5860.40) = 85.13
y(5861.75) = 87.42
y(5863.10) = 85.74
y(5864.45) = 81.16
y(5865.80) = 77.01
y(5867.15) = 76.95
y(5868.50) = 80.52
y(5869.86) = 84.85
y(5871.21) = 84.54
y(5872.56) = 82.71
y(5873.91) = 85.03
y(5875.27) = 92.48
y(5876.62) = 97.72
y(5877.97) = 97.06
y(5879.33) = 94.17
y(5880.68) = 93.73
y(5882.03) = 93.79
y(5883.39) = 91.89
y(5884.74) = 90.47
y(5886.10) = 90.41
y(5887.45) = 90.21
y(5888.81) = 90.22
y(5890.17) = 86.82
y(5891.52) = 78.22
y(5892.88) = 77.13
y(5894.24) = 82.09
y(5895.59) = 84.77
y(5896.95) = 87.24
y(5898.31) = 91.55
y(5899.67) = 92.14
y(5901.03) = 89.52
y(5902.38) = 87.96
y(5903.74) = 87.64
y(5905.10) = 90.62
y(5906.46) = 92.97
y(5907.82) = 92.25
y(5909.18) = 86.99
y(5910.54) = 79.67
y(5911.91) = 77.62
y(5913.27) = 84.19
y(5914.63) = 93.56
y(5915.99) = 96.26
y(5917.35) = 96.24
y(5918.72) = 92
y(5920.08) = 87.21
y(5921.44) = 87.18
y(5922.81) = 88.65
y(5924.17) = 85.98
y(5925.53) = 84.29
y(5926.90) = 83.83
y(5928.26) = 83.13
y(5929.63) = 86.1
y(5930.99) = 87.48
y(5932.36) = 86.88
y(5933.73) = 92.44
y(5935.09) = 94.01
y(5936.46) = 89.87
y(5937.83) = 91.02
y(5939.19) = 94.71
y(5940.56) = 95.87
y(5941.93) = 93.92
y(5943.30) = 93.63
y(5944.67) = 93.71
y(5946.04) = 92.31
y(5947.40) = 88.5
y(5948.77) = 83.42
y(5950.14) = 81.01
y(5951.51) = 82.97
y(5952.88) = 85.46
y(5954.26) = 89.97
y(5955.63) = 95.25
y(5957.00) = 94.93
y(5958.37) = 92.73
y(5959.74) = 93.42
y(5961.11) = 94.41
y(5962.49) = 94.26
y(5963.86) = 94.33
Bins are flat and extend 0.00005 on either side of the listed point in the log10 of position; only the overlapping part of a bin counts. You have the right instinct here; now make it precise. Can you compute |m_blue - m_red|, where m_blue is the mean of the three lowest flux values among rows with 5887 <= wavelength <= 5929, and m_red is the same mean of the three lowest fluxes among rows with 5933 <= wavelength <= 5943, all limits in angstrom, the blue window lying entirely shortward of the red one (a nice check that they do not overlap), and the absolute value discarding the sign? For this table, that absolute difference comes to 13.5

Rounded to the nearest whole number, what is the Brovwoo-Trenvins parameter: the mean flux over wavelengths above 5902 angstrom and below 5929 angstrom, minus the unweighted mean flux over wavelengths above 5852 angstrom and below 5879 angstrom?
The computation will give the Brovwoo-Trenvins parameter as 2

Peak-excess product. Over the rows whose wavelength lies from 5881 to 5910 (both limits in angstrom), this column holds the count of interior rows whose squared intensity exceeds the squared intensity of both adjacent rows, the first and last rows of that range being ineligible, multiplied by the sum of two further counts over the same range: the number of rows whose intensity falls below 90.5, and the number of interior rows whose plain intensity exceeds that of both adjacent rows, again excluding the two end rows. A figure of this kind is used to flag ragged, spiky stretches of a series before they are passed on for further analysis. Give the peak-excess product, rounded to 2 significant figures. 51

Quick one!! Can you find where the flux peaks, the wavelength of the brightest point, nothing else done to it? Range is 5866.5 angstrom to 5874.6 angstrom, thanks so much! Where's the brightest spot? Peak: 5873.91 angstrom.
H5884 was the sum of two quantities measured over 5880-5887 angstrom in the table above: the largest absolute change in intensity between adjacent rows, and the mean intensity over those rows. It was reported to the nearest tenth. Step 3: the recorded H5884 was 94.0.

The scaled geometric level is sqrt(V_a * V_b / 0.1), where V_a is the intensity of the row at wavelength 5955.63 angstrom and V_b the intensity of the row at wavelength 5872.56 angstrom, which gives 281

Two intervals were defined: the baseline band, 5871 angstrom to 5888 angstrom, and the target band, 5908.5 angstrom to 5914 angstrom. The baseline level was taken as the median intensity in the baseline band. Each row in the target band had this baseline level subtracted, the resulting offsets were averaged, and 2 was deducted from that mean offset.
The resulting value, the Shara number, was -12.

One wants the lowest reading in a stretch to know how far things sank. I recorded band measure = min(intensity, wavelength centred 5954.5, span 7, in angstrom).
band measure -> 82.97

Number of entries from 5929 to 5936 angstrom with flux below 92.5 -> 4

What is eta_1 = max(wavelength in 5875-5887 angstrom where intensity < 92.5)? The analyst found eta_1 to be 5886.10 angstrom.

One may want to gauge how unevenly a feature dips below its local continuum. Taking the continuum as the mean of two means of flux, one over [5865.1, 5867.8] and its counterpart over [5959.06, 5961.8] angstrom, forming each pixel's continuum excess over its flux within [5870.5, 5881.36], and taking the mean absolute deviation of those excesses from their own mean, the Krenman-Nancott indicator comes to 5.1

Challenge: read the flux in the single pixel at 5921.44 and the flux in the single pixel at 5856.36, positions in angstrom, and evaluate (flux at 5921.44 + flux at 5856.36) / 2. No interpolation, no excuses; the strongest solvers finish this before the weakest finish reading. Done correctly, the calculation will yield 87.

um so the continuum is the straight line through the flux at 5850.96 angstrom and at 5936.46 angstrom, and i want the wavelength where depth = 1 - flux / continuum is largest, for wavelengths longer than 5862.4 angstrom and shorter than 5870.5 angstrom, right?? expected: 5867.15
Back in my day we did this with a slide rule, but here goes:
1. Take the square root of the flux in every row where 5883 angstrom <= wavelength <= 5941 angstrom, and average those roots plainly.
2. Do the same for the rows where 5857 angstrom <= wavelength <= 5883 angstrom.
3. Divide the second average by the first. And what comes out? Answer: 0.99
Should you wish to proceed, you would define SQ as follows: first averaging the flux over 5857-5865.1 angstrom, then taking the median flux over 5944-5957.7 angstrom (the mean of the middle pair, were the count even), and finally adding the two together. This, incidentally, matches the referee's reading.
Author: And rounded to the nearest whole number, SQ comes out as 174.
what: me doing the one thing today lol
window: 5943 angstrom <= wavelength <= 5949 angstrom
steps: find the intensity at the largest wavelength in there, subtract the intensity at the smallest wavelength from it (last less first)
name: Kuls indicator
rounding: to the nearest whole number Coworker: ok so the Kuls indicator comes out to -10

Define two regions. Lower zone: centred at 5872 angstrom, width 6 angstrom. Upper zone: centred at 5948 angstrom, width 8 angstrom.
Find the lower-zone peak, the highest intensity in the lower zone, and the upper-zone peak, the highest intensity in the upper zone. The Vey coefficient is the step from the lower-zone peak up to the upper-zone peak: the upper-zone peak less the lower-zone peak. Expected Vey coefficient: 8.7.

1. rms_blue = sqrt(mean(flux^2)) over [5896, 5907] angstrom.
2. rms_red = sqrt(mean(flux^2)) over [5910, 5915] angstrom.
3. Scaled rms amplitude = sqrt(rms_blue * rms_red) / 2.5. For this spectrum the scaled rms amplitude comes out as 34.8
